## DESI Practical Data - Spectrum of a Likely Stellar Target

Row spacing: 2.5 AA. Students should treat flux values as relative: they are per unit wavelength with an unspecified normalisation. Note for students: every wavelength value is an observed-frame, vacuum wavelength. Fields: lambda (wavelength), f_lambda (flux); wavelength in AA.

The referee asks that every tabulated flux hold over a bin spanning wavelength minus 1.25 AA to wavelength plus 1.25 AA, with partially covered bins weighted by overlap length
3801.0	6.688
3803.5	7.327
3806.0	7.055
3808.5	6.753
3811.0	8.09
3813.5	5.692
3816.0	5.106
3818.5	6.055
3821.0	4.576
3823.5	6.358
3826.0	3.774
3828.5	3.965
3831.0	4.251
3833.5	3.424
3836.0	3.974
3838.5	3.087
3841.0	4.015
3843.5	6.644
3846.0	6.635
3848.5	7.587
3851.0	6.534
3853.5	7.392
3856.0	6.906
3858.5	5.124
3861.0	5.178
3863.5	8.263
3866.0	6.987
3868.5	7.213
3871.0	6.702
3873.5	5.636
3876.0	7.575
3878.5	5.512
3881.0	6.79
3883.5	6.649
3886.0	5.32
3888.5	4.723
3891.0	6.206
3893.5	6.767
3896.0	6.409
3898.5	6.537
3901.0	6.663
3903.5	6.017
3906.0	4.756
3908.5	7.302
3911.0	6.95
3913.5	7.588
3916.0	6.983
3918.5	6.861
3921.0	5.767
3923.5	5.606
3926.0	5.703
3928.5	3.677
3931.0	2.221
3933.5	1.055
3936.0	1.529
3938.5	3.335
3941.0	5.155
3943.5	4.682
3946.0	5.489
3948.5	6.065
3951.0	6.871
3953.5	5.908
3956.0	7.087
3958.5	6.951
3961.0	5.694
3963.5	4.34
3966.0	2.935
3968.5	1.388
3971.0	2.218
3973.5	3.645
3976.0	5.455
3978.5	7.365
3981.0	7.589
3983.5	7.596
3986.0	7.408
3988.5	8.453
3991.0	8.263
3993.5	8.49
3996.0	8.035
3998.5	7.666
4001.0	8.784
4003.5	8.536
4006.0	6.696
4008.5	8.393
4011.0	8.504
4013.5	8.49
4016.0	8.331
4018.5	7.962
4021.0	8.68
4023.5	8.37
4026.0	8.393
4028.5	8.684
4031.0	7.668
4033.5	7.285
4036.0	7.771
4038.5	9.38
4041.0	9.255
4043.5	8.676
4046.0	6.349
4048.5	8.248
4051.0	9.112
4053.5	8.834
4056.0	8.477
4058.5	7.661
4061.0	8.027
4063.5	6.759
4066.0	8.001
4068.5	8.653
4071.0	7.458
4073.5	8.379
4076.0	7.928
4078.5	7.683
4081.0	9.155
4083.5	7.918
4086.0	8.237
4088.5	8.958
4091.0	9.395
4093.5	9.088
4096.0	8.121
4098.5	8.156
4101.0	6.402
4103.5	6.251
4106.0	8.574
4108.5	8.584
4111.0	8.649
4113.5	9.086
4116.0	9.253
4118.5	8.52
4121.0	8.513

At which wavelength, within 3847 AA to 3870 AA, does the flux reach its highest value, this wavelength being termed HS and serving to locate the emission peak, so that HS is 3863.5 AA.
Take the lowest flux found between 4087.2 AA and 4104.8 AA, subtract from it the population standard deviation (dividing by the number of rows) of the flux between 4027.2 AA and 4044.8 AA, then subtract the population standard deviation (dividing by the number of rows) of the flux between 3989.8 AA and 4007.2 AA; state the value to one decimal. 4.8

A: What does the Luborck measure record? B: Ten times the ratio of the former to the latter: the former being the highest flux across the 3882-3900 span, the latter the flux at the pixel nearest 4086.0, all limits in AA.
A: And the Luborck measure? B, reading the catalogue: 8.2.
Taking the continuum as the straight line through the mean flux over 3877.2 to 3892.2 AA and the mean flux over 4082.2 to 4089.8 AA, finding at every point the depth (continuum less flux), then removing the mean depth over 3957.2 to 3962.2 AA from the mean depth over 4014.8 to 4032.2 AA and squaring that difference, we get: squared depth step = 1.4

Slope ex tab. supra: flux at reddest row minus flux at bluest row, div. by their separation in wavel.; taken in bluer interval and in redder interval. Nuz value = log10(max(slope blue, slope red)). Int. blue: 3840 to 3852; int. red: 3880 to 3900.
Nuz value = -0.60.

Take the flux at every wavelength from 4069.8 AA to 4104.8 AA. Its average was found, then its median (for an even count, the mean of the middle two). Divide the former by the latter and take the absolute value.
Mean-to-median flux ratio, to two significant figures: 0.99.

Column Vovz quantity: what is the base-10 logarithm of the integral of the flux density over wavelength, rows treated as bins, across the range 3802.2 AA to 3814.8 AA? 1.94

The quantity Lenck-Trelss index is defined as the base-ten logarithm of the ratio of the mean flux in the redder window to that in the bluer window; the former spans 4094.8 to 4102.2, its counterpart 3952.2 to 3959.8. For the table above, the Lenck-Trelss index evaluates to 0.056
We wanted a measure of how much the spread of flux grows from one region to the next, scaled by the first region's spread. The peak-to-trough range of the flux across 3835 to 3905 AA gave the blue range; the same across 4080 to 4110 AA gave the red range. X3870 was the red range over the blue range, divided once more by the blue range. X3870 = 0.12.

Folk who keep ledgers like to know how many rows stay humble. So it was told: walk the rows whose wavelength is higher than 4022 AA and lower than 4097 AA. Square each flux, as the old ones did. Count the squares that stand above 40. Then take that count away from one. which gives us -29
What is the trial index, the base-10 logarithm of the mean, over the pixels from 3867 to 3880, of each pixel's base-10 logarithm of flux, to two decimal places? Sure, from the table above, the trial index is -0.09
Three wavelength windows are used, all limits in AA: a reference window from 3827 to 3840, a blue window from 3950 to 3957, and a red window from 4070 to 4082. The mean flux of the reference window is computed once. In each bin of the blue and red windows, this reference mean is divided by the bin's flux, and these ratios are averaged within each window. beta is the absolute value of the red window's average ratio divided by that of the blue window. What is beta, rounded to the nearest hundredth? 0.81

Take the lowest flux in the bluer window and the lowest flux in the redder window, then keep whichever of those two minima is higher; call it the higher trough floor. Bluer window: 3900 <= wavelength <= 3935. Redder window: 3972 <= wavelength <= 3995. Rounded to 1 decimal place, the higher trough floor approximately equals 3.6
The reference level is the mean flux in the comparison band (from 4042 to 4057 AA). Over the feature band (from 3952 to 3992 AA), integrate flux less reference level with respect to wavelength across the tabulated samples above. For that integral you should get -101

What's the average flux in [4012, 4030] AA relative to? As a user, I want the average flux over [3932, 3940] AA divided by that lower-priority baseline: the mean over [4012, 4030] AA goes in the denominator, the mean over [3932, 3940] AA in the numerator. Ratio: 0.2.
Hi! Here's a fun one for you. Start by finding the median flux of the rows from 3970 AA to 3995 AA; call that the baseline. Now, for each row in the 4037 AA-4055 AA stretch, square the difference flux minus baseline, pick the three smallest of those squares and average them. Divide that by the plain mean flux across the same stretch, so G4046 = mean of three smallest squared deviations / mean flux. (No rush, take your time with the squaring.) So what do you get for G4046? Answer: 0.13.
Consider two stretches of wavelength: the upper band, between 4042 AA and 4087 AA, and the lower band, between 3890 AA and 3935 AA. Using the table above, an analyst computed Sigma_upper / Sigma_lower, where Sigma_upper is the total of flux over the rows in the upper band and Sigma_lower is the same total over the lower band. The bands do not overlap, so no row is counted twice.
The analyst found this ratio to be 1.41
